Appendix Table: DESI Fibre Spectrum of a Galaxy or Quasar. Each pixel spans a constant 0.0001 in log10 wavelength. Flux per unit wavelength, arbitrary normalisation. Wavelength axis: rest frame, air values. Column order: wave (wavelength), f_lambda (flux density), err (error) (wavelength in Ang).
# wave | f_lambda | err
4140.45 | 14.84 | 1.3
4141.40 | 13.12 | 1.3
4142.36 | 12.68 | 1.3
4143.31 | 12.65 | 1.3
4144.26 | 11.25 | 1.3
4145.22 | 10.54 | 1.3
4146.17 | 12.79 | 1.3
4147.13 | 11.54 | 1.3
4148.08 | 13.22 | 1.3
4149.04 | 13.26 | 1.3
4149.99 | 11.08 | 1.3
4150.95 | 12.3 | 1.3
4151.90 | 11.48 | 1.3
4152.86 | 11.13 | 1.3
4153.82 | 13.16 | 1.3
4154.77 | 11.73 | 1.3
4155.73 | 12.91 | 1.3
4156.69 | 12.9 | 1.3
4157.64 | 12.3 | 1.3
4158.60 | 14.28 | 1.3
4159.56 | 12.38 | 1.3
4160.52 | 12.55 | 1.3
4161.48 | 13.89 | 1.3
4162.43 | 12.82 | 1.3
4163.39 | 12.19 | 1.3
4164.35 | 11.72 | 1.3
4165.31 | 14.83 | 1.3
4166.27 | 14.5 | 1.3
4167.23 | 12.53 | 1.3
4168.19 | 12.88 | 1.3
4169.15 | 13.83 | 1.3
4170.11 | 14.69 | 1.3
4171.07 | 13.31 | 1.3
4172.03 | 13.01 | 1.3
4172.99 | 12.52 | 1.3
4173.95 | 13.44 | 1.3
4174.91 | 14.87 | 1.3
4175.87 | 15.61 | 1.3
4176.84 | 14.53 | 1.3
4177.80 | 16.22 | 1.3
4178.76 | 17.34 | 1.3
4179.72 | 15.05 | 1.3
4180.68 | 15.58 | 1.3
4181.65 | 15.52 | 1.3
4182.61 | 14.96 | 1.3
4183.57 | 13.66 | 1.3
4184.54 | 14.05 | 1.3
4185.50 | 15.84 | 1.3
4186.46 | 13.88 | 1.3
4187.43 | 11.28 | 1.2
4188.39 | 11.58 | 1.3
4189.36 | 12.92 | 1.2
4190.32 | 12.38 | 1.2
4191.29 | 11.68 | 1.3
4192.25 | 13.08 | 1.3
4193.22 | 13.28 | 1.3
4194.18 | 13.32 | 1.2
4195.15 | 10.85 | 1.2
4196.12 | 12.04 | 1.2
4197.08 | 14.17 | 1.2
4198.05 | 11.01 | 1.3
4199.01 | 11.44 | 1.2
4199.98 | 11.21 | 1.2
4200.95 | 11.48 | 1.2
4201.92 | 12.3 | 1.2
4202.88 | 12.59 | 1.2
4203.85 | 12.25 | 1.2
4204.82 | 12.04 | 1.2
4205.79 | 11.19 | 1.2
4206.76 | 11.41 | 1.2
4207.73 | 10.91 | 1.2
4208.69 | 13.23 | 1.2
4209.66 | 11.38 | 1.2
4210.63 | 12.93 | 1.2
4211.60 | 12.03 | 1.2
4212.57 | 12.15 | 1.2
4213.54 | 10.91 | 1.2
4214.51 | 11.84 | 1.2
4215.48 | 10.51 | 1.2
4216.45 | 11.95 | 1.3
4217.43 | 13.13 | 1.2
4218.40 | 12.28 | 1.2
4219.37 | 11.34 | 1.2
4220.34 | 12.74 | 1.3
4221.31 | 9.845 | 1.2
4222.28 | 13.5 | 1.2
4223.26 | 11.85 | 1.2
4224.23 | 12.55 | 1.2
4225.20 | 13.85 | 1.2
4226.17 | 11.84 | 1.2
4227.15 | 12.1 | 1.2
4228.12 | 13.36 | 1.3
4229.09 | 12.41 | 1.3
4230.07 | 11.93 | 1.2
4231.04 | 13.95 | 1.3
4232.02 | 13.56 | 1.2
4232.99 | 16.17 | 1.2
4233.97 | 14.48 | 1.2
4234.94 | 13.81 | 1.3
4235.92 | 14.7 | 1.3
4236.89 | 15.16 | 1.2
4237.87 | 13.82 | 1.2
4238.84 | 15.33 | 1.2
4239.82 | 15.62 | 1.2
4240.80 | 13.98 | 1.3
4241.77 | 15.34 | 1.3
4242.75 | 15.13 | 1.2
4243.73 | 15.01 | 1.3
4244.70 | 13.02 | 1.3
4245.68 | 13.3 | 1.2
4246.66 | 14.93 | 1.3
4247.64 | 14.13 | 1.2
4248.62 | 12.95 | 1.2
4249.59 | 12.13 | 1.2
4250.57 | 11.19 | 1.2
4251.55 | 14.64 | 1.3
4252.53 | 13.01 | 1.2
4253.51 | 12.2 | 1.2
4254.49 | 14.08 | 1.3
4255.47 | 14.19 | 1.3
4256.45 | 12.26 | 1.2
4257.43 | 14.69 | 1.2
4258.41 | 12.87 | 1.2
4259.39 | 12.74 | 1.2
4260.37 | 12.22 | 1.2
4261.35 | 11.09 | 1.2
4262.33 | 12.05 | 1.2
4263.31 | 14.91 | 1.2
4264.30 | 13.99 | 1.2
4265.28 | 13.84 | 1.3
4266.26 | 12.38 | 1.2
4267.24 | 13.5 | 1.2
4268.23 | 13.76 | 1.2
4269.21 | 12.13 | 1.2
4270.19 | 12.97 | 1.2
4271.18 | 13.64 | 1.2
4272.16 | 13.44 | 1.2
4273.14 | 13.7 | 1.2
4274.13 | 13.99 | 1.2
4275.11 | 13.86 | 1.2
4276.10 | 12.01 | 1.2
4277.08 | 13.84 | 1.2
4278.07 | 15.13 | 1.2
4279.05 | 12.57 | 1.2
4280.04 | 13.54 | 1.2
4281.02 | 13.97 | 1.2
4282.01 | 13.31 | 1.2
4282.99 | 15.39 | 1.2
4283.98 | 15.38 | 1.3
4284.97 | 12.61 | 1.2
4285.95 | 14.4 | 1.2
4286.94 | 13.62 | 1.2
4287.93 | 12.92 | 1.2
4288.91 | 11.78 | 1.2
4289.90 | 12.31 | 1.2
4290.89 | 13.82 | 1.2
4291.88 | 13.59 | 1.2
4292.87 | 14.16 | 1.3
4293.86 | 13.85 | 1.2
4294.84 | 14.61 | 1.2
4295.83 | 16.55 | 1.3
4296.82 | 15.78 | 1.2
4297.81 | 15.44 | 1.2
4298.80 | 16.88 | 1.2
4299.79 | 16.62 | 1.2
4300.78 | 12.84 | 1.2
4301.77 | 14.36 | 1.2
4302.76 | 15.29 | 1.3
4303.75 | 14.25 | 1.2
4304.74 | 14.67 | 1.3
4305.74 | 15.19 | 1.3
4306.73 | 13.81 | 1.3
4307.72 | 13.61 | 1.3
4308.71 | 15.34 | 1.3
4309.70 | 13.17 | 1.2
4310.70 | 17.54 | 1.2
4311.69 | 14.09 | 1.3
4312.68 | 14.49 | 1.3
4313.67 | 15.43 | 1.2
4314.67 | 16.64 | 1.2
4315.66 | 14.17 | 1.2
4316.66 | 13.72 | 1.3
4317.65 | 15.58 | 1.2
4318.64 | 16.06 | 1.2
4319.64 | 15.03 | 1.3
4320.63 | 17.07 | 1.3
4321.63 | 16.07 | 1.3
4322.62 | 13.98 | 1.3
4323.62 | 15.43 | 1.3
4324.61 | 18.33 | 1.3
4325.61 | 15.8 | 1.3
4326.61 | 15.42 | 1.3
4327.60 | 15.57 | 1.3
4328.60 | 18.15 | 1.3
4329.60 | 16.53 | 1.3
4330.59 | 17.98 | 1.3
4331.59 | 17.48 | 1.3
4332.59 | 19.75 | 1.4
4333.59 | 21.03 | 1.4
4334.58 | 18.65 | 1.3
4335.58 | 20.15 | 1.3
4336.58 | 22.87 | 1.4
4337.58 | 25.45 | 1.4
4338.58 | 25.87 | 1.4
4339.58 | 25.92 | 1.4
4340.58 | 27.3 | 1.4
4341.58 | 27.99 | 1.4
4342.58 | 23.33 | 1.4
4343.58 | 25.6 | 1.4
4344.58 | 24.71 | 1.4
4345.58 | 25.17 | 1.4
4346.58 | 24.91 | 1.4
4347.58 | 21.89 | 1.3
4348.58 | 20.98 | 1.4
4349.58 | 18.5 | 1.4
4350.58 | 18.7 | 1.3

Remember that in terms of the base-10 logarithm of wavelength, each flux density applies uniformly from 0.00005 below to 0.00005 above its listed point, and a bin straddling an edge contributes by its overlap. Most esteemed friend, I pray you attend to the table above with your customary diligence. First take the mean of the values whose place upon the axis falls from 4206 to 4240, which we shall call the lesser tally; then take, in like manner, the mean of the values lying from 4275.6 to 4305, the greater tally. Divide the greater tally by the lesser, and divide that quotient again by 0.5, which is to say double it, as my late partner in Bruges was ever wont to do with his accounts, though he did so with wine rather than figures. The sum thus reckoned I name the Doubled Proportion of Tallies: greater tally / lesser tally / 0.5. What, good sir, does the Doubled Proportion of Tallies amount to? 2.2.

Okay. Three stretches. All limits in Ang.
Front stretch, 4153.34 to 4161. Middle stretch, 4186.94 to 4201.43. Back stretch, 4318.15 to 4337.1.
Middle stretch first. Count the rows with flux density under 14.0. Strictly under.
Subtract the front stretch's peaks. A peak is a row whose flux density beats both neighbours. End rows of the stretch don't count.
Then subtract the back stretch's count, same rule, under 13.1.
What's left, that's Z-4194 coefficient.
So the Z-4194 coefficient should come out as 12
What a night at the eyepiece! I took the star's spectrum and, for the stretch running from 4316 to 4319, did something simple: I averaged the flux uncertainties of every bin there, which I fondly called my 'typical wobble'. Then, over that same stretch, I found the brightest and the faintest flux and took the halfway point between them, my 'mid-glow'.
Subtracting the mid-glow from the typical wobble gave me -13.7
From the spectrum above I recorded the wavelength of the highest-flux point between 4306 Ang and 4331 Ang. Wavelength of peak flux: 4324.61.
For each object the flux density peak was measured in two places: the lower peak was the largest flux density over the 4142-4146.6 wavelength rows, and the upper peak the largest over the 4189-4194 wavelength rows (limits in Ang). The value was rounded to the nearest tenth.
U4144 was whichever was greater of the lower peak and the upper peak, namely 13.3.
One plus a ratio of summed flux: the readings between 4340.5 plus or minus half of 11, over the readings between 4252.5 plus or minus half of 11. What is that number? 2.89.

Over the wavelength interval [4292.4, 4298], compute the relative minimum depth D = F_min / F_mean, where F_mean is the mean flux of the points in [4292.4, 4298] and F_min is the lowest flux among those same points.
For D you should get 0.919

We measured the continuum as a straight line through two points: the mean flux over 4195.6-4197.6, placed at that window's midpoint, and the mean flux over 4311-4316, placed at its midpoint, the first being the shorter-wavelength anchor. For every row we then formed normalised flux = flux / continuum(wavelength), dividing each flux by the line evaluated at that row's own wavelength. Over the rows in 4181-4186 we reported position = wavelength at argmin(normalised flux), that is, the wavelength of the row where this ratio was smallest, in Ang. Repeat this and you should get 4183.57 Ang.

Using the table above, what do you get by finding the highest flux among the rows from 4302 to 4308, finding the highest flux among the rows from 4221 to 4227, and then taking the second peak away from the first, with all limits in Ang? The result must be 1.4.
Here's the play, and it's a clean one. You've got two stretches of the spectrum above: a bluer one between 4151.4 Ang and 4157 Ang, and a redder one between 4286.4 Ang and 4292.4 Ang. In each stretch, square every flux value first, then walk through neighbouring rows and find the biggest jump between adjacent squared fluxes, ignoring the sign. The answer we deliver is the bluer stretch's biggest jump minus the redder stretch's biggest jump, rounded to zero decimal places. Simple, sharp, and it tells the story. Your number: 10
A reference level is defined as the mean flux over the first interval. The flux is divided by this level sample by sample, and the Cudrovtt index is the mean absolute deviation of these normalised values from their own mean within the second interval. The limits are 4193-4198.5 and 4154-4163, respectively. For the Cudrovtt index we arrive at 0.045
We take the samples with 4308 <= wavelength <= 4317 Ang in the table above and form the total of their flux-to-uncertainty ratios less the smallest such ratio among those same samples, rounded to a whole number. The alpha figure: 98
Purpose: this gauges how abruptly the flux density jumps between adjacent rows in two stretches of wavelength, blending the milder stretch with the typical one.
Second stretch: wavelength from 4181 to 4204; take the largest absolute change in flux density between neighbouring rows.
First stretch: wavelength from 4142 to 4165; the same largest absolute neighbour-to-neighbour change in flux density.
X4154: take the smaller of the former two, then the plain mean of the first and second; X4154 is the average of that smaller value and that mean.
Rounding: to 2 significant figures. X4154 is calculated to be 2.5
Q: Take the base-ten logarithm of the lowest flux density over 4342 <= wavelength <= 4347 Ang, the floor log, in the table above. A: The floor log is 1.37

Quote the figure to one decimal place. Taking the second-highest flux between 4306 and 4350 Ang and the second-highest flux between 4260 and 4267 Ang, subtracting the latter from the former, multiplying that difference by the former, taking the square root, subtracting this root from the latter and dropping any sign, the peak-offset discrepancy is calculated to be 5.1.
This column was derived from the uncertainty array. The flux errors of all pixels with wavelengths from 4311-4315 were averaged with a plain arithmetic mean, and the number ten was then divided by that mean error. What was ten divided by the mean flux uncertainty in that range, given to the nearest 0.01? 8.00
